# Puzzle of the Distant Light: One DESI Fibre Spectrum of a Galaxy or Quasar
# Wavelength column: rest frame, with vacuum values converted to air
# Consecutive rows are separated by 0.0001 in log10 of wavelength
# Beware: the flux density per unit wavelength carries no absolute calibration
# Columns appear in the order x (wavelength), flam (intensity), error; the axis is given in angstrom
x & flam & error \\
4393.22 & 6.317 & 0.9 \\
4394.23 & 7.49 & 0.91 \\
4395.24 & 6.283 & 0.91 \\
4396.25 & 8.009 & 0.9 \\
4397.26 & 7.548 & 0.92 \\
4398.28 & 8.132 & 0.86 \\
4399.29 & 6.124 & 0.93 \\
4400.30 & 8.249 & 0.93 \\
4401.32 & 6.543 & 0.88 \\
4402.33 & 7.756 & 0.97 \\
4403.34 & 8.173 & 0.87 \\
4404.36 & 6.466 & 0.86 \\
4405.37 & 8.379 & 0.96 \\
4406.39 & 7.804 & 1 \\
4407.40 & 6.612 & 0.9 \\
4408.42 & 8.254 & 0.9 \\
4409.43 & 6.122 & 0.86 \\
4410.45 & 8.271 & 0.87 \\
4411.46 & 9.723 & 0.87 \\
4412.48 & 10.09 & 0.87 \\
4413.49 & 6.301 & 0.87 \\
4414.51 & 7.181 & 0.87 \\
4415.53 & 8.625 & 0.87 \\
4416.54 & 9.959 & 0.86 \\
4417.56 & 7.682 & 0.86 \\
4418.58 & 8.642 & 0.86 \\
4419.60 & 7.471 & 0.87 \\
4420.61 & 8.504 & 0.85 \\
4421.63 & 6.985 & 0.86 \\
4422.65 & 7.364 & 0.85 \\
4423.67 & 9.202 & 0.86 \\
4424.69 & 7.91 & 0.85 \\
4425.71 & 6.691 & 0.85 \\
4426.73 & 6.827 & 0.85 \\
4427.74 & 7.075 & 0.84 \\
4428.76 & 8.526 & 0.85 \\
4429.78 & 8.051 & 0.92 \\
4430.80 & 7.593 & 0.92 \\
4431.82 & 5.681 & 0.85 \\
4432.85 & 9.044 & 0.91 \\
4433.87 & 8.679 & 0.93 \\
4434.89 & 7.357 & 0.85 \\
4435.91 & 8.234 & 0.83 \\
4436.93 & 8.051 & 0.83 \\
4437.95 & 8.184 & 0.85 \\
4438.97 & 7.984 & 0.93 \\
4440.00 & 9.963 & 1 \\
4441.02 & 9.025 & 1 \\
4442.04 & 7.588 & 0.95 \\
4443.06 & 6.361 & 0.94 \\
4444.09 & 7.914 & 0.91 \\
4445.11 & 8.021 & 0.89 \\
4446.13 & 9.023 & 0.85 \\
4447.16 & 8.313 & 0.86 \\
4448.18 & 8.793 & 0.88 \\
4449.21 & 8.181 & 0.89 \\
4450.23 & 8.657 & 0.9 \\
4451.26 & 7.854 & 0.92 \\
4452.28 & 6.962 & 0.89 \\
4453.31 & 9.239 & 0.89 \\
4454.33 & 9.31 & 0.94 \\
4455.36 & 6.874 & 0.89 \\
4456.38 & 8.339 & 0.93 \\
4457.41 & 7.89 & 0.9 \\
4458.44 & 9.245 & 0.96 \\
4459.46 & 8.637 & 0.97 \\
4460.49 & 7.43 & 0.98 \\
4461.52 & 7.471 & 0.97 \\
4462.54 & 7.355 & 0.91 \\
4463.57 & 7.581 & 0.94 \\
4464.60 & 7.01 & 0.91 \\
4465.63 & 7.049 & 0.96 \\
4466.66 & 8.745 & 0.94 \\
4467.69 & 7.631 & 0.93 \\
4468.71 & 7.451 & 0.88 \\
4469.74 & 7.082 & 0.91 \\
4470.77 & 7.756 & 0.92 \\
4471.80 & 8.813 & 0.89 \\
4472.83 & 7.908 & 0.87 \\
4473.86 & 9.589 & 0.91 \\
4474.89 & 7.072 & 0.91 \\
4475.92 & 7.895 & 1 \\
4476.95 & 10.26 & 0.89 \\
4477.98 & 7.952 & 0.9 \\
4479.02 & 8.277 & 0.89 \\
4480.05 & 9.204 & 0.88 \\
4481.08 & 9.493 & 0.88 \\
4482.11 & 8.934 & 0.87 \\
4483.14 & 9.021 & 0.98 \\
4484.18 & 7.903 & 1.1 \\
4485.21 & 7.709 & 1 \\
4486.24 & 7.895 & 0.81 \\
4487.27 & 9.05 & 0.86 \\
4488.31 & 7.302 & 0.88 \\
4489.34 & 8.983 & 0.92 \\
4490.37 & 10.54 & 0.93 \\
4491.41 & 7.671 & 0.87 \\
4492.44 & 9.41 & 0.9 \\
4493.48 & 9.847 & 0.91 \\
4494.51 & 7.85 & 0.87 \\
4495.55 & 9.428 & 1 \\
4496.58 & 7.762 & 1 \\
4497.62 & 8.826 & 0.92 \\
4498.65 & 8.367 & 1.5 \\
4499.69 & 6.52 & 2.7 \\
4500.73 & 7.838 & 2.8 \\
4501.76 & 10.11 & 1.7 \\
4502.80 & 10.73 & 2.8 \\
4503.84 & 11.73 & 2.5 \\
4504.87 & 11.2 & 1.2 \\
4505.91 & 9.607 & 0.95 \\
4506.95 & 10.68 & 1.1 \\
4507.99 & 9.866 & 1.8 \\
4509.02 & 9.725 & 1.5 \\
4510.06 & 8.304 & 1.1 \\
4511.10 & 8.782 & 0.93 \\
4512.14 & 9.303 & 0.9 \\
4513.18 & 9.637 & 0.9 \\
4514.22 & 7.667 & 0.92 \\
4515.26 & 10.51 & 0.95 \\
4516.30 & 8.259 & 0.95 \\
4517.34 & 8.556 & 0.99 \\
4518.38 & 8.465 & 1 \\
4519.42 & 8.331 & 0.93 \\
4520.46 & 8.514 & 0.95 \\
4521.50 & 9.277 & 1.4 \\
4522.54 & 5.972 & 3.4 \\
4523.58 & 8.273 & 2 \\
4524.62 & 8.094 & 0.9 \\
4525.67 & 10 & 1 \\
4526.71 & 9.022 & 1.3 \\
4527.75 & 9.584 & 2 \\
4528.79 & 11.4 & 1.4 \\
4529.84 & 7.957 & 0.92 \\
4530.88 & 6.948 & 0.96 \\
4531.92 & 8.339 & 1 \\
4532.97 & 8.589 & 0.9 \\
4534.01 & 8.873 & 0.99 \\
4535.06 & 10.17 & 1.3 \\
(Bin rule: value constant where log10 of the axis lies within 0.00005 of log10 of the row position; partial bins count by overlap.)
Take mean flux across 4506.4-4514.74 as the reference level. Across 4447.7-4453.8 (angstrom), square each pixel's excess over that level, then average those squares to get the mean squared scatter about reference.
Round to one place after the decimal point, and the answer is 1.5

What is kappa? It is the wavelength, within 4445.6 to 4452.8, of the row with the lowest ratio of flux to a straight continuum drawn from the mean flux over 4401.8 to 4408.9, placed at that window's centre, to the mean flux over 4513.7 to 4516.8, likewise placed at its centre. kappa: 4452.28 angstrom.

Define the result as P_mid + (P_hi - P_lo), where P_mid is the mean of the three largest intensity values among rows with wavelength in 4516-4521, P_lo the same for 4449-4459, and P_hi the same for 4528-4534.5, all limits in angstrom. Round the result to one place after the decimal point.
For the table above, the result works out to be 8.9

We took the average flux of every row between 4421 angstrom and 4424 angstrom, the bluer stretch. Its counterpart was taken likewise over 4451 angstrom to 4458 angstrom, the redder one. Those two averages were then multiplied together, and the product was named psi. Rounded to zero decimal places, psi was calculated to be 63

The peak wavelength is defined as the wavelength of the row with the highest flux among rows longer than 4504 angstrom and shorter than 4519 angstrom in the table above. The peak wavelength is 4504.87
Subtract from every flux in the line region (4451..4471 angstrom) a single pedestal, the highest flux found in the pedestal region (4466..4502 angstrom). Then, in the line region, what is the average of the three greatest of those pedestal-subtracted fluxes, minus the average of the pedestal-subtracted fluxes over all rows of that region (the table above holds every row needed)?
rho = 1.4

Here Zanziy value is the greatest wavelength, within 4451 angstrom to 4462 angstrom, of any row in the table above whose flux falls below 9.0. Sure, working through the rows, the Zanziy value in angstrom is 4461.52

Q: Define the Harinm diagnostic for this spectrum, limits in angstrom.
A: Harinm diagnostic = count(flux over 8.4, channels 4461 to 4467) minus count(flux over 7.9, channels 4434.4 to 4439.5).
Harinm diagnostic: -3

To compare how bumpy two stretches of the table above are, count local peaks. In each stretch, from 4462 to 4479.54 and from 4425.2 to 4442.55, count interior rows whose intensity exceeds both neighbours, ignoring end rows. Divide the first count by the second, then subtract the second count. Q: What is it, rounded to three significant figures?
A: -4.00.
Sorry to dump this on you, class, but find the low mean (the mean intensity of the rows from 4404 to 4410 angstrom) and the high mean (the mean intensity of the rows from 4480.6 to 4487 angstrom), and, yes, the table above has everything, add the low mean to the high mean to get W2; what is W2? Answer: 15.8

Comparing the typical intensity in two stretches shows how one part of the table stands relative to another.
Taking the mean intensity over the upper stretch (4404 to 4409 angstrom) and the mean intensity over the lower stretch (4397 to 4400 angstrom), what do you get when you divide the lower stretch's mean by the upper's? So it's 0.97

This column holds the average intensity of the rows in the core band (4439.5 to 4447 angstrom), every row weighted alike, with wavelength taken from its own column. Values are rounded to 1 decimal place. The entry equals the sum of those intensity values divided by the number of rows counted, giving 8.3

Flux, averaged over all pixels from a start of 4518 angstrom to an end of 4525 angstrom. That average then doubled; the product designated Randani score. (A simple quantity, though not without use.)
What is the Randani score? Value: 16.3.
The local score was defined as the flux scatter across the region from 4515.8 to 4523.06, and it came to 1.0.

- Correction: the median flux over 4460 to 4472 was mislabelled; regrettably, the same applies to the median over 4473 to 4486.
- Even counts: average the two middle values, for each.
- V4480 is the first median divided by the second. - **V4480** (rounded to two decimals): 0.87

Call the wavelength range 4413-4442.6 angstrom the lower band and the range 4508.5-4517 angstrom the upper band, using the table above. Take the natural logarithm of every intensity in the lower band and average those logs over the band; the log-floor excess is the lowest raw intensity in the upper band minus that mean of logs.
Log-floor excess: 5.6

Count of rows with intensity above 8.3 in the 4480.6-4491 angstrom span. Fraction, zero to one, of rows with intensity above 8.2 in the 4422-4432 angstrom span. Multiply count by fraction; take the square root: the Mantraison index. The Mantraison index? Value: 1.1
